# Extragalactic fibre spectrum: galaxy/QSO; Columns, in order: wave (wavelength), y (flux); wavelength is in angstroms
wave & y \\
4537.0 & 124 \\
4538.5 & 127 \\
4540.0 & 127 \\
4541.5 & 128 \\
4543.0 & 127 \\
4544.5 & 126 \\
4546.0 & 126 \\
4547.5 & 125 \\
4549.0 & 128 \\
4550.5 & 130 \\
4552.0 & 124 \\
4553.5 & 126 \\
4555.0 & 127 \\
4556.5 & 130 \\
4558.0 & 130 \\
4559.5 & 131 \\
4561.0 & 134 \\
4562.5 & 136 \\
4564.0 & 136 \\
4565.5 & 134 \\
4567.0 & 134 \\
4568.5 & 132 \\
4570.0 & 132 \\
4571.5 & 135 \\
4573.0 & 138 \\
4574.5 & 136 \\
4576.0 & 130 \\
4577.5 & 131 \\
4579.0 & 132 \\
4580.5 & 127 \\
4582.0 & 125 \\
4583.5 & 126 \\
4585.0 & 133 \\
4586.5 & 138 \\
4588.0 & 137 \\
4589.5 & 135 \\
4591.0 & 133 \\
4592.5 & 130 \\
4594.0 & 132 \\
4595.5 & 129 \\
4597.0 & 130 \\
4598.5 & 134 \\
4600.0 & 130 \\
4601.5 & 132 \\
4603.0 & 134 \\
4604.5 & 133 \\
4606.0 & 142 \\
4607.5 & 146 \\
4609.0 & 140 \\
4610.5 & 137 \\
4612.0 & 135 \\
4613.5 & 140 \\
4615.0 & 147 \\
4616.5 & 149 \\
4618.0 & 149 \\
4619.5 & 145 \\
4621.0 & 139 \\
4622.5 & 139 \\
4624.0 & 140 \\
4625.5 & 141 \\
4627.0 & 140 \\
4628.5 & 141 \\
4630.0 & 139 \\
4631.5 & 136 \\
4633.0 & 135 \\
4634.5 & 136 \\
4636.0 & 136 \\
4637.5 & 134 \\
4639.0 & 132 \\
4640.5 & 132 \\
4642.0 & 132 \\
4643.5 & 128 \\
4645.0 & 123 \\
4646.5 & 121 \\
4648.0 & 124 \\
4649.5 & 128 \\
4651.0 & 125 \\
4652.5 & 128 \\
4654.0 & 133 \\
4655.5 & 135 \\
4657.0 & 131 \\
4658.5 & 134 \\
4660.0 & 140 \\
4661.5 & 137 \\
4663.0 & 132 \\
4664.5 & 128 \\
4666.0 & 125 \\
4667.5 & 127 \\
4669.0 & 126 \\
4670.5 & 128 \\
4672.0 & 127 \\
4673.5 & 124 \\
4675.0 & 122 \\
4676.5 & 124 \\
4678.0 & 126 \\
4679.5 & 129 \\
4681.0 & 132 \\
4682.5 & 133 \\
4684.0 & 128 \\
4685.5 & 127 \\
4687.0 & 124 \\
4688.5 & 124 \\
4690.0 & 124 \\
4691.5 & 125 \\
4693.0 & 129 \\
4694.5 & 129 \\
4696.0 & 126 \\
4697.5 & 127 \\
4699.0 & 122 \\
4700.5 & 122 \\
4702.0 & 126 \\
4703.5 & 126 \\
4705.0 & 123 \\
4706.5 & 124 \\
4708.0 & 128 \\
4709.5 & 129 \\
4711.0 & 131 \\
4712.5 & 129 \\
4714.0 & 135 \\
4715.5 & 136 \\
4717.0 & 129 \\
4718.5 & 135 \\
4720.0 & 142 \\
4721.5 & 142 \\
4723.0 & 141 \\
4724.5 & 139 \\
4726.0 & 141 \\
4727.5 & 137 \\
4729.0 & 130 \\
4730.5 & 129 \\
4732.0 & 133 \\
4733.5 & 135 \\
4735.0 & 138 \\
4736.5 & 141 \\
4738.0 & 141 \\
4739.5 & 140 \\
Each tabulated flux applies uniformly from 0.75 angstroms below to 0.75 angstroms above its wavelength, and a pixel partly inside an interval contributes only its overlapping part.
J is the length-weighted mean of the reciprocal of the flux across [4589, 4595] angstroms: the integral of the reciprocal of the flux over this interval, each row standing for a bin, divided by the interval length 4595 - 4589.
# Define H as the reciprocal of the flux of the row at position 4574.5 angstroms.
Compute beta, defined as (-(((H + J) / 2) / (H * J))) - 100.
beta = -234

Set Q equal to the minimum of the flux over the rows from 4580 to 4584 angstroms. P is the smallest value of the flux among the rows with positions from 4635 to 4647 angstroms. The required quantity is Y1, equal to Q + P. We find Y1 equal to 246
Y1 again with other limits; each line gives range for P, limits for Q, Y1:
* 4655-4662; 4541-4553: 255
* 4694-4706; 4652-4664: 250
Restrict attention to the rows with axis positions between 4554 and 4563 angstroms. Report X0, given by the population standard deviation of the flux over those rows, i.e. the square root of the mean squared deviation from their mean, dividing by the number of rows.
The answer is 2.9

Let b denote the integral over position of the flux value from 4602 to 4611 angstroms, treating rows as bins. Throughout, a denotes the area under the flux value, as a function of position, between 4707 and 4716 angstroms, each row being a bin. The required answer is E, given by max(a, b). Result 1247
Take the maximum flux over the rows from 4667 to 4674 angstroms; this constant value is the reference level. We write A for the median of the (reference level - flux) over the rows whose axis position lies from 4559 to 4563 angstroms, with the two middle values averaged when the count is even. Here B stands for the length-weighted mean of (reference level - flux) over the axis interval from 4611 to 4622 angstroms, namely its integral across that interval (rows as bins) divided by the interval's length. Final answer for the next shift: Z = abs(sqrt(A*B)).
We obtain 10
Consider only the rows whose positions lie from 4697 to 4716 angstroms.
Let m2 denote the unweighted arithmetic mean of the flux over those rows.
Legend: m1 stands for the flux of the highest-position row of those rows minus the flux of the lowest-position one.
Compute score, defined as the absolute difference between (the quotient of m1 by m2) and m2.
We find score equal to 127.5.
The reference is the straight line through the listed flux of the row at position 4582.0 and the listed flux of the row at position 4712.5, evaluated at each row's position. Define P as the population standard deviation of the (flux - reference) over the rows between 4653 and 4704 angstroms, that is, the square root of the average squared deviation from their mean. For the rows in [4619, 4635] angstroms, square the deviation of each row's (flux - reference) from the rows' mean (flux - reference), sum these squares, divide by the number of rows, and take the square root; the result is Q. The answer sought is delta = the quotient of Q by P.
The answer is 0.6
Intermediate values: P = 4.6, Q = 2.8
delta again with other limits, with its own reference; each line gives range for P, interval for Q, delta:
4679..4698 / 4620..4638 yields 0.9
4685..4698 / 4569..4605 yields 1.8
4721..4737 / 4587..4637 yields 1.2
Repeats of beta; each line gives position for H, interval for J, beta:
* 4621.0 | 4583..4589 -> -236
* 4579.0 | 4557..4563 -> -232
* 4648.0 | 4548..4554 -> -225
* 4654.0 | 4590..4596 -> -232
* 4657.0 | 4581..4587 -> -230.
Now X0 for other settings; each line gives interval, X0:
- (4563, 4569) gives 1.4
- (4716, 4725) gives 4.7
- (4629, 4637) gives 1.4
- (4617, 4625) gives 4.0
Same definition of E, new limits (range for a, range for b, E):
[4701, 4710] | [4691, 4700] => 1136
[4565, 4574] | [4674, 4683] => 1208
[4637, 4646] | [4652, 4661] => 1204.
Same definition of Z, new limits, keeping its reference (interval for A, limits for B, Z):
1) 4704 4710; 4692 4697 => 1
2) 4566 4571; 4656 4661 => 5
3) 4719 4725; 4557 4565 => 8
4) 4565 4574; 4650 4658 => 4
